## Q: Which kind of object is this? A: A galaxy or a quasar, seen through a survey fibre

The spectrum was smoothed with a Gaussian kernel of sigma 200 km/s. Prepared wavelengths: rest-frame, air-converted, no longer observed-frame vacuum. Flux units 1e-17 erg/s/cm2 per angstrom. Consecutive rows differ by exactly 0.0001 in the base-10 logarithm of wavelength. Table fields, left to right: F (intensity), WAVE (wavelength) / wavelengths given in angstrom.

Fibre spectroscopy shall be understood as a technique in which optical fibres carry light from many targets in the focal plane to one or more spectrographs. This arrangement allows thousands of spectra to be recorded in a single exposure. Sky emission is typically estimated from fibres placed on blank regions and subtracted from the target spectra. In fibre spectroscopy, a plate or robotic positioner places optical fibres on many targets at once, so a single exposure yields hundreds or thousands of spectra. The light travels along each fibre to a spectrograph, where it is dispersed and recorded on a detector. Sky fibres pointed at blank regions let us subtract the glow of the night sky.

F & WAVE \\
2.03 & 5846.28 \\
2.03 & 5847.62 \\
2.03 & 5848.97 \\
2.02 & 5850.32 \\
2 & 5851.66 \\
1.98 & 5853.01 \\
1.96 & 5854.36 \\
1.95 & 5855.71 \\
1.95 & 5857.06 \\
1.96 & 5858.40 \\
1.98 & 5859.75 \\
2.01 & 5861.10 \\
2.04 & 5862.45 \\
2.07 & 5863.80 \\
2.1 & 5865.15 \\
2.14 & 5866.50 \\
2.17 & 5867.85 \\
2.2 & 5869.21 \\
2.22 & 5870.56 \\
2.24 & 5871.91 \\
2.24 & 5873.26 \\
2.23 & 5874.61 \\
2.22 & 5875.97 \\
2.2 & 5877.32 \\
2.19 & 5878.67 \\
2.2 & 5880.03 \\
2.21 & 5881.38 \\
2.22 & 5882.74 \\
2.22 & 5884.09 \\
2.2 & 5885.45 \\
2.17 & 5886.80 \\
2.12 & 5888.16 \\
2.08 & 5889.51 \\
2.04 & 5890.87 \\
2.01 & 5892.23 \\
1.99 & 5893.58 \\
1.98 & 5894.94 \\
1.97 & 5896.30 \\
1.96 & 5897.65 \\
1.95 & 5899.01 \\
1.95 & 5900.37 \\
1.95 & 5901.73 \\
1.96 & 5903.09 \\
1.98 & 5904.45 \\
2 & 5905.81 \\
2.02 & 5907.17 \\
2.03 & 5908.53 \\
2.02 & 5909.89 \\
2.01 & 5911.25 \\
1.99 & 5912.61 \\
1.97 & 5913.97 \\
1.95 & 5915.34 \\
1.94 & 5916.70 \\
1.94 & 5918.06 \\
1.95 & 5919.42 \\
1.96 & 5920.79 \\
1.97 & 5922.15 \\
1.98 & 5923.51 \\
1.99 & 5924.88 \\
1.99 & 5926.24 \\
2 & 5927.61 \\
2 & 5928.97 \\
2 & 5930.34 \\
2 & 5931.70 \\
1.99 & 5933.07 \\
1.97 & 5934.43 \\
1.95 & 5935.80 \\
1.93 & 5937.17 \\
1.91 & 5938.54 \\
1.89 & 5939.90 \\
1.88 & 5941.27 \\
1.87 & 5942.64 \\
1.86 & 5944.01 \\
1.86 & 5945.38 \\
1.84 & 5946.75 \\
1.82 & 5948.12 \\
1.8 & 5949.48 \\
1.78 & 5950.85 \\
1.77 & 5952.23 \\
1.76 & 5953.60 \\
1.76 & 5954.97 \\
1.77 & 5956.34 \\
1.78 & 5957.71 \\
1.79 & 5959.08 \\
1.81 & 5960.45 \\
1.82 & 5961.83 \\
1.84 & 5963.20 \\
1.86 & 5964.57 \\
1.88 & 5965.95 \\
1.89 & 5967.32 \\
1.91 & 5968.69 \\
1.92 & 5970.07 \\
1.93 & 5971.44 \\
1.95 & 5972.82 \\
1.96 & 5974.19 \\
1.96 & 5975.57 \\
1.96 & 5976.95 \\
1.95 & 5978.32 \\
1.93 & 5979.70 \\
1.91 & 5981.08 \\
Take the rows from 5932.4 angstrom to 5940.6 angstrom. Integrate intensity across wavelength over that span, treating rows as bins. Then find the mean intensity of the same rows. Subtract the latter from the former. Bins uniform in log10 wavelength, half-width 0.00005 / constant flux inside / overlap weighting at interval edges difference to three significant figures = 14.0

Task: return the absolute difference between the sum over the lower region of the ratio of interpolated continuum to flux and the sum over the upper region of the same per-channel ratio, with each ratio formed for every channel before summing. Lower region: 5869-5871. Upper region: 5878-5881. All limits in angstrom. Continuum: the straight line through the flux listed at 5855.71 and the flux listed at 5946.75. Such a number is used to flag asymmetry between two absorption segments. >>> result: 0.00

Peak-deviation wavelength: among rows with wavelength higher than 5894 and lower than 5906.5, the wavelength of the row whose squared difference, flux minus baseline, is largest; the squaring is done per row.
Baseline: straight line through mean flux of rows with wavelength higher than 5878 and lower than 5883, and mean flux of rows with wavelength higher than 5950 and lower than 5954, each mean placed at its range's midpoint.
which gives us 5899.01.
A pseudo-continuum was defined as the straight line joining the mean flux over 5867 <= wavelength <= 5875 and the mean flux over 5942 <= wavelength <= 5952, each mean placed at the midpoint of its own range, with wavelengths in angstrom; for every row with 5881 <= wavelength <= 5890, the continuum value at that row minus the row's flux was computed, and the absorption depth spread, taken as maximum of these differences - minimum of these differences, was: 0.11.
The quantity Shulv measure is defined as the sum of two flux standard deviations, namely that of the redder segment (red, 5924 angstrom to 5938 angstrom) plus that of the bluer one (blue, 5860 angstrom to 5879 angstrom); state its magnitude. 0.10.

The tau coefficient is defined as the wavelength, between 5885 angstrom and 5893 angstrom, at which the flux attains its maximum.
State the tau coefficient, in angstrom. 5885.45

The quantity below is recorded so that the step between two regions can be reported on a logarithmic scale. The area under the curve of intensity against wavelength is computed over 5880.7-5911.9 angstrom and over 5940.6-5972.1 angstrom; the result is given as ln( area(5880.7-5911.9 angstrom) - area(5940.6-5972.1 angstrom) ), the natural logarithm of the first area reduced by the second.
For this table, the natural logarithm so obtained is 1.79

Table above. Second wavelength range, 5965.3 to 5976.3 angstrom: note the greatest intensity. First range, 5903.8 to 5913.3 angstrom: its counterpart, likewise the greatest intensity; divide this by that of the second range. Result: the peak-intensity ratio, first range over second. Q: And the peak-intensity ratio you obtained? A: 1.04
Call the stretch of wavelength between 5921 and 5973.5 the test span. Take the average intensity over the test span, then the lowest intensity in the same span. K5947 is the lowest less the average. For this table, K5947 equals -0.13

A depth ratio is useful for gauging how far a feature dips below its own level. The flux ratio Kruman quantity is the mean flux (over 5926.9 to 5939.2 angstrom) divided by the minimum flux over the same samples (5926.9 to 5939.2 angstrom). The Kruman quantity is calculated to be 1.03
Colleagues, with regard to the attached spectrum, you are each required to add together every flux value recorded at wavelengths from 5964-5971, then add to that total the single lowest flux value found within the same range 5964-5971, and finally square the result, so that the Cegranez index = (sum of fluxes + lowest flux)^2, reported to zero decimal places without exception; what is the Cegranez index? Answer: 128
